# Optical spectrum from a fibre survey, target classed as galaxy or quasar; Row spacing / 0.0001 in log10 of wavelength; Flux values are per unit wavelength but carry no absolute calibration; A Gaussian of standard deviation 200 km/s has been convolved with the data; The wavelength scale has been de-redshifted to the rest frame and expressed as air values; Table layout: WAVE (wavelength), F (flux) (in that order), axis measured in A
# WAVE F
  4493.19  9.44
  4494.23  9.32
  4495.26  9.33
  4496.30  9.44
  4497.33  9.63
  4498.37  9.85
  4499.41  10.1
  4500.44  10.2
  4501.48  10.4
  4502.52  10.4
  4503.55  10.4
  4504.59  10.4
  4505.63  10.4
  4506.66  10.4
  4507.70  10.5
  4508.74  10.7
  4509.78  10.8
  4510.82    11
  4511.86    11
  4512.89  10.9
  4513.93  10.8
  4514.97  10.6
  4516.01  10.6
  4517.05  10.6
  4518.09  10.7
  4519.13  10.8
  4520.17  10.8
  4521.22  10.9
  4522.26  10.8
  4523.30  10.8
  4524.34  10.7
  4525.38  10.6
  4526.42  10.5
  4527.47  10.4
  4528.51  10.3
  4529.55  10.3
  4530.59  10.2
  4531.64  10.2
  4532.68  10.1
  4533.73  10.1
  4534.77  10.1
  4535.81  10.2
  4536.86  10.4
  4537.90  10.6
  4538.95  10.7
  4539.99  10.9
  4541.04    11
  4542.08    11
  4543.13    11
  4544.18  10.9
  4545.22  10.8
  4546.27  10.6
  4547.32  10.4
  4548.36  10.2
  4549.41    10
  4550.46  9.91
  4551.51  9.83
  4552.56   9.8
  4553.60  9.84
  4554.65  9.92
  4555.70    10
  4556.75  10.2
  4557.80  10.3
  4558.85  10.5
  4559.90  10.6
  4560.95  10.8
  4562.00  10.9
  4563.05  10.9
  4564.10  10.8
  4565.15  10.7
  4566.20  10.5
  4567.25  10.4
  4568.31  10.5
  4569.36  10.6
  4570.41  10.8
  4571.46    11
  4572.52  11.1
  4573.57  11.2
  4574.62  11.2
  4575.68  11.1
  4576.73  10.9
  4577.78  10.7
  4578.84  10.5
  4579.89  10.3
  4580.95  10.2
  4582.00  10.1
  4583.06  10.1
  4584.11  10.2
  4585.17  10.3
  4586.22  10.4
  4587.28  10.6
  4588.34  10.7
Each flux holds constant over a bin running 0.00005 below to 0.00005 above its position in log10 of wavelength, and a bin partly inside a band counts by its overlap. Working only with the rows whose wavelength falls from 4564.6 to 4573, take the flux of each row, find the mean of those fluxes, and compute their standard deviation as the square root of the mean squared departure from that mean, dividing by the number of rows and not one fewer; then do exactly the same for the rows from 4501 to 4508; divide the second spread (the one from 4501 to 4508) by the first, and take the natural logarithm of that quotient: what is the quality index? -1.90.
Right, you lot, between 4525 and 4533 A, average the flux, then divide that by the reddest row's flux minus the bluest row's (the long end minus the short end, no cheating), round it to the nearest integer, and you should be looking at -21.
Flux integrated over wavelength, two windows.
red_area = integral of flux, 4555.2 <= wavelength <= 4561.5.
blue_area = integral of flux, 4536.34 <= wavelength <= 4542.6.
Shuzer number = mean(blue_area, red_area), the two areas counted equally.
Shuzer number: 66.5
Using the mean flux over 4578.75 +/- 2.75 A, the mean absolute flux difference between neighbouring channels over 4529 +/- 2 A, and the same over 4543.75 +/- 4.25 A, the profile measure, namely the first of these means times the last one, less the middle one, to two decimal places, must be 0.99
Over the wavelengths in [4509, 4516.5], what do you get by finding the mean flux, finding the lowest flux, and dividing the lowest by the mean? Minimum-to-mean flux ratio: 0.980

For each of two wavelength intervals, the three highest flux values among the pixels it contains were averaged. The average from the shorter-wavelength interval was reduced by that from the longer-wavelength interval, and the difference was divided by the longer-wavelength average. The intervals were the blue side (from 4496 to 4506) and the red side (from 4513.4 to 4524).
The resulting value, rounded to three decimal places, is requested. -0.040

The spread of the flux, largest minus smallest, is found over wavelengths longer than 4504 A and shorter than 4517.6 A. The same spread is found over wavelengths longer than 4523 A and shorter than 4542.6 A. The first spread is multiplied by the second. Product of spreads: 0.54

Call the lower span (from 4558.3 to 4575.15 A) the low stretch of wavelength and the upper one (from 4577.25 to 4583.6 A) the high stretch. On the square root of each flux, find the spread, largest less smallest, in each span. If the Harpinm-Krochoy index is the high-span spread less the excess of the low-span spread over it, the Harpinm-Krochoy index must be 0.06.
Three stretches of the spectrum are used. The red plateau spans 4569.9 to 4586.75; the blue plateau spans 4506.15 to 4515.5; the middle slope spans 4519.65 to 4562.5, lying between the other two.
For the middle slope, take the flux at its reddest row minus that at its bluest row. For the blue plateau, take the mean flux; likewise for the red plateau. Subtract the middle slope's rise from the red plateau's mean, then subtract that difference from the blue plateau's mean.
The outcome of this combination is 0.2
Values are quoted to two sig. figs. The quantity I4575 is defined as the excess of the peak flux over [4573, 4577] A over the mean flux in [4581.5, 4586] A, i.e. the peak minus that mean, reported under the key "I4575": 1.0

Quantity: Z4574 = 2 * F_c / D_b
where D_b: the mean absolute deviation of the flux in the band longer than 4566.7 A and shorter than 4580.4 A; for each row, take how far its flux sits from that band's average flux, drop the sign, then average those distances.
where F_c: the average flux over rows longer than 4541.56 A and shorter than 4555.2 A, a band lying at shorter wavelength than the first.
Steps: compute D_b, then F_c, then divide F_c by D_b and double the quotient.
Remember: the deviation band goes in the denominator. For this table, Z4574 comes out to 77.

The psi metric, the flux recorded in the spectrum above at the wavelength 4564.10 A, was 10.8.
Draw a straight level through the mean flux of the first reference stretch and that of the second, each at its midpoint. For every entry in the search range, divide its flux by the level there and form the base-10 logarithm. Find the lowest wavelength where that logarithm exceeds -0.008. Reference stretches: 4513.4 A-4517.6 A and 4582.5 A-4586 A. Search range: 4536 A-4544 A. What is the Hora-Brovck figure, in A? 4536.86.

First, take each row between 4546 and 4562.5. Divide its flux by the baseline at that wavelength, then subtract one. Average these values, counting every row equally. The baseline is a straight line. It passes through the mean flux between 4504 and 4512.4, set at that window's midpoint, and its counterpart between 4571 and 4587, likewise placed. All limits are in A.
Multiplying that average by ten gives -0.37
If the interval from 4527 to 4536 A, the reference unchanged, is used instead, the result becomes -0.40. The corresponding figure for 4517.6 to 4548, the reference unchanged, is -0.06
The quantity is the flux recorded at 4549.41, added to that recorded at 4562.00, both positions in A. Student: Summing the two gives 20.9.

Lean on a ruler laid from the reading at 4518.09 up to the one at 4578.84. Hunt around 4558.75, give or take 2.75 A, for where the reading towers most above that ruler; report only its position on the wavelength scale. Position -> 4560.95 A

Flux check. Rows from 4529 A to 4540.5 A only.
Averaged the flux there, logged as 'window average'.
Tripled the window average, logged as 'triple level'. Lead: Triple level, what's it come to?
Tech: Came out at 31.0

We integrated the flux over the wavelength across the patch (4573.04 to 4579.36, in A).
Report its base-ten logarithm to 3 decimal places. 1.840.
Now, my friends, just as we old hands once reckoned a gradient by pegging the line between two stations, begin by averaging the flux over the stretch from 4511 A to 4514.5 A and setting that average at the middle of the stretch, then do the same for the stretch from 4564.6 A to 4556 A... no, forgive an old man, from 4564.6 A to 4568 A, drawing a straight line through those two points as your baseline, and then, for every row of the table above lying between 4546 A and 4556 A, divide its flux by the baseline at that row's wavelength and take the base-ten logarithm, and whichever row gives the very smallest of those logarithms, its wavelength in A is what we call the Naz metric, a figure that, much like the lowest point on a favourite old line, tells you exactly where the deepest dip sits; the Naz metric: 4552.56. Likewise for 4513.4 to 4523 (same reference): 4514.97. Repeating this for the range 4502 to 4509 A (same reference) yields 4502.52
